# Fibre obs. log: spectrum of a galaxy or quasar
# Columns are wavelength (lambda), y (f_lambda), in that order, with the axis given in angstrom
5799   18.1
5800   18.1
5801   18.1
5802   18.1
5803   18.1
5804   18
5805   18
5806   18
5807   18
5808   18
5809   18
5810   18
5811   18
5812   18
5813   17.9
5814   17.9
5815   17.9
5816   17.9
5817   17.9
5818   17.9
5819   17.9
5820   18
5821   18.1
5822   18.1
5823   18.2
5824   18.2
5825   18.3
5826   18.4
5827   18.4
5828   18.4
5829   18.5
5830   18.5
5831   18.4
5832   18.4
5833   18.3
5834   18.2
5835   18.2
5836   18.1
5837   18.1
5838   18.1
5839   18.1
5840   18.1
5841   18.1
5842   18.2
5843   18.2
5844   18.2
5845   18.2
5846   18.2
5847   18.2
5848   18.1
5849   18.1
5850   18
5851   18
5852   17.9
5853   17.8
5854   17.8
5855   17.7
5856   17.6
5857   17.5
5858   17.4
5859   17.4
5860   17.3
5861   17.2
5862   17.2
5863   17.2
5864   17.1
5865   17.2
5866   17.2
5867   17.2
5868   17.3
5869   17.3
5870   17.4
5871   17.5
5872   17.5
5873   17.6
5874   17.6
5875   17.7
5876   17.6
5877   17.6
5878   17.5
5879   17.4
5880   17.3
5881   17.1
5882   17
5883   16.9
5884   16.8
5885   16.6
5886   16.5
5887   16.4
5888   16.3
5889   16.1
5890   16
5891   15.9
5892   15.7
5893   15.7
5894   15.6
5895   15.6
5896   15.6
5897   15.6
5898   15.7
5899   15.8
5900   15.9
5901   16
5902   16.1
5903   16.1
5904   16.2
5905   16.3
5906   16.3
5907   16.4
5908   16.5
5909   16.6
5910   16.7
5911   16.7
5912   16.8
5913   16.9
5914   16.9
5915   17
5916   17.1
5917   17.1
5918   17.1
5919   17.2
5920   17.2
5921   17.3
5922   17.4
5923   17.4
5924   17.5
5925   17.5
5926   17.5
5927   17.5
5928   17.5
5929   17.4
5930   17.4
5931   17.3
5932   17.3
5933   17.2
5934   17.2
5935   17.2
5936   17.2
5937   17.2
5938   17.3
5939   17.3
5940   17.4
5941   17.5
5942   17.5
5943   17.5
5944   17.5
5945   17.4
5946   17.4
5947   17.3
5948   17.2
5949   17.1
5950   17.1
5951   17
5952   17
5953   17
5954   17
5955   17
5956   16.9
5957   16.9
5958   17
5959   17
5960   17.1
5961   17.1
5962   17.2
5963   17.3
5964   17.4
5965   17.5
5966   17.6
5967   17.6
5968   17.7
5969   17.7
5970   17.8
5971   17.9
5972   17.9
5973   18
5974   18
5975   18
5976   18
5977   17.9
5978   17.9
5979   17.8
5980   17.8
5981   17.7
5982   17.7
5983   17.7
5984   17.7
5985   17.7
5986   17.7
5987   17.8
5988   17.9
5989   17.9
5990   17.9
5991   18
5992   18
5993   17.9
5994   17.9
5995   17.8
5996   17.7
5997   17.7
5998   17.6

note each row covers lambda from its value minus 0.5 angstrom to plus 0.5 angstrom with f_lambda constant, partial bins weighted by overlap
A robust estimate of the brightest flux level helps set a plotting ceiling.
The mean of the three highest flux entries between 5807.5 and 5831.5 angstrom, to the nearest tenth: 18.5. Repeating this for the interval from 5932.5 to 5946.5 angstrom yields 17.5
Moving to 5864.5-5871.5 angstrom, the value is 17.4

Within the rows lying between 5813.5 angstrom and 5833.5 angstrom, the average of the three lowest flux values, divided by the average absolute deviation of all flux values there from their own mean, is 89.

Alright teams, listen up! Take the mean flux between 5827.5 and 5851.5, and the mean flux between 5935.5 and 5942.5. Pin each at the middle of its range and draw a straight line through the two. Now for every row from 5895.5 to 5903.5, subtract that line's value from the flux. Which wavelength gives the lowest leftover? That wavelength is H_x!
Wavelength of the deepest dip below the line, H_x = 5896 angstrom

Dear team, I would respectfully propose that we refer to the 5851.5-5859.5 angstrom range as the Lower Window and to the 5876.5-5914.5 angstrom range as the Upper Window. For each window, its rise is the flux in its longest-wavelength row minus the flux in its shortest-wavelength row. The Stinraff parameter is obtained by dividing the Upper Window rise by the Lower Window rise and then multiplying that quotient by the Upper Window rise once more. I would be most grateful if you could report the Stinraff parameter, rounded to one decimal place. -1.0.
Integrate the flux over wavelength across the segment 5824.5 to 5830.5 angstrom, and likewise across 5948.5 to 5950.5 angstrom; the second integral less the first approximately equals -76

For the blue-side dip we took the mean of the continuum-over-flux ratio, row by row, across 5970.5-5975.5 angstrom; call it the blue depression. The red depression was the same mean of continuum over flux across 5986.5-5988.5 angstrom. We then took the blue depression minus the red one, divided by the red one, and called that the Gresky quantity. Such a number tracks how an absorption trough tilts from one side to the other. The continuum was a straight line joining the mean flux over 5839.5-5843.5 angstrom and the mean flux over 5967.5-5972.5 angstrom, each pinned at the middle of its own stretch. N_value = 0.00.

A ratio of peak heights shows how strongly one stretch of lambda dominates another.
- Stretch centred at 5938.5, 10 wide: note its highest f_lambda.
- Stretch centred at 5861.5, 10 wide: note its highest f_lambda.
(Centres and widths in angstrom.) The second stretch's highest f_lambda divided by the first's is 1.00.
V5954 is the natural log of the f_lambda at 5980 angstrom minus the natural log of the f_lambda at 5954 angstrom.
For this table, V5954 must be 0.046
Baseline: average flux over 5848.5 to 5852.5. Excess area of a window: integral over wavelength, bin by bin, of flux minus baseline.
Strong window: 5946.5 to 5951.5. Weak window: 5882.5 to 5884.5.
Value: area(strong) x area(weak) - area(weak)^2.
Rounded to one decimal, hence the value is 4.6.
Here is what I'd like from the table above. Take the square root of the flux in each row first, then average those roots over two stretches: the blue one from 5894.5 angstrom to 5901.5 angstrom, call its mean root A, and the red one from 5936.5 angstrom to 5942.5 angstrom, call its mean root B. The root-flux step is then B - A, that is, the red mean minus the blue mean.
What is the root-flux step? 0.20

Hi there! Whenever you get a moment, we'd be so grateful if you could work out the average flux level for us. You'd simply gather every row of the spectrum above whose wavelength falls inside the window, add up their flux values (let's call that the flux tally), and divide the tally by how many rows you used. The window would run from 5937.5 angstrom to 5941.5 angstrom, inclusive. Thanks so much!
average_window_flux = 17.4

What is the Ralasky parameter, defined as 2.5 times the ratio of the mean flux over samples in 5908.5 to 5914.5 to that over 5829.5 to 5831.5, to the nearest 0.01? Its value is 2.27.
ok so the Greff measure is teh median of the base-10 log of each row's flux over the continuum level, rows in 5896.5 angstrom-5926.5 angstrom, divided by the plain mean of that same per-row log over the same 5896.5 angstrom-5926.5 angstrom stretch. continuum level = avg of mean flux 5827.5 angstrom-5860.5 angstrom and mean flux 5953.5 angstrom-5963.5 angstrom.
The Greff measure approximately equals 0.92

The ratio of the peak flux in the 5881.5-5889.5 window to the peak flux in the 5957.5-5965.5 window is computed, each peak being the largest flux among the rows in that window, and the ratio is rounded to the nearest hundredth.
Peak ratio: 0.97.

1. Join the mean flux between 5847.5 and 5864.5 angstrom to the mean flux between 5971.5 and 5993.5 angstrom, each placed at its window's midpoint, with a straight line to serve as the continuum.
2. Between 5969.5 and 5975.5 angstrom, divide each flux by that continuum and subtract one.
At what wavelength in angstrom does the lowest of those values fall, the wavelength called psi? 5970 angstrom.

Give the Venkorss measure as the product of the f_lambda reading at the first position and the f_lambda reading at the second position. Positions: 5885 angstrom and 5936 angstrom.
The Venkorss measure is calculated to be 286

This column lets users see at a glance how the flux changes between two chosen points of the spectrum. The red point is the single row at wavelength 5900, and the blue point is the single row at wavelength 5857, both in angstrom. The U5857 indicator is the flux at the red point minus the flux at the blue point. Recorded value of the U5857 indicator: -1.6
